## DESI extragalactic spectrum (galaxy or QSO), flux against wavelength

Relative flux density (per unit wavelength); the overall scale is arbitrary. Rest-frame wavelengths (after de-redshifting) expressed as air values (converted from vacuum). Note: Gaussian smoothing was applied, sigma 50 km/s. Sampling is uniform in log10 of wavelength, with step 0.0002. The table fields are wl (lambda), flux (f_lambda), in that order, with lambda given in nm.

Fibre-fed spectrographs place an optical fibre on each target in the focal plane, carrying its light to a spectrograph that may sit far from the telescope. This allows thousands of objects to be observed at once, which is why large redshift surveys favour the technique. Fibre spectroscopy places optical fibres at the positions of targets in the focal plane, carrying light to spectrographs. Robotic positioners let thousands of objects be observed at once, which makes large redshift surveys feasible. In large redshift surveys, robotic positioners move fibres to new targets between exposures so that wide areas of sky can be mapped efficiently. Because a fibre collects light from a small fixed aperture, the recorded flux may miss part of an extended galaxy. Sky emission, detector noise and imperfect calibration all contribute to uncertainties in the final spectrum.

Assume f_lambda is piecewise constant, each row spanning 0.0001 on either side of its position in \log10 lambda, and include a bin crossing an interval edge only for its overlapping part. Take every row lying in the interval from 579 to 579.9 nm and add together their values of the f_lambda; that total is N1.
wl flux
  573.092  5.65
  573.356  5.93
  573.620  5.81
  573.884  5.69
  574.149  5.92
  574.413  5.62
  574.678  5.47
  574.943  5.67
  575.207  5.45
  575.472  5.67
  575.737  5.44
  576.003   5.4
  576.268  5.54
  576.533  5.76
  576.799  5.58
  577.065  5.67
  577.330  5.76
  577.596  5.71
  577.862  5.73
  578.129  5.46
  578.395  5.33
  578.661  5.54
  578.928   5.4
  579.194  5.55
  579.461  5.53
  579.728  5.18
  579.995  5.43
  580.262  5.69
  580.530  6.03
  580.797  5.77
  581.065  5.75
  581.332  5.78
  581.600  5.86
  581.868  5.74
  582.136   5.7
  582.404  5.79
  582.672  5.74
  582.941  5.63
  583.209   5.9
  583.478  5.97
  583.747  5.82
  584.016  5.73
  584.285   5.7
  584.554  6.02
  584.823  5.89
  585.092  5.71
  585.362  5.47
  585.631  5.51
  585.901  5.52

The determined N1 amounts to 16.3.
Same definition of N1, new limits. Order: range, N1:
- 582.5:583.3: 17.3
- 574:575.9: 39.2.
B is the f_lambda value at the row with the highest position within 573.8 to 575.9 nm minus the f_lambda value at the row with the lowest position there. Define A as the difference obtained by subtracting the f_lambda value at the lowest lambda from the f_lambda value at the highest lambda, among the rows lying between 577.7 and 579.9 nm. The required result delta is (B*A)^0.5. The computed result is 0.37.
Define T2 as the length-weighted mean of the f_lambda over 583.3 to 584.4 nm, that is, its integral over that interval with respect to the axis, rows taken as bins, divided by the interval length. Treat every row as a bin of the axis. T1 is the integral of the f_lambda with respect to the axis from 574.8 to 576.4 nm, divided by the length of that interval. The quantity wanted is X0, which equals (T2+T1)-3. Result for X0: 8.34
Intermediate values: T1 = 5.53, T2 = 5.81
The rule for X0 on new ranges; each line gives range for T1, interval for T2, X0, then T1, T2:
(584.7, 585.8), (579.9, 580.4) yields 8.21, 5.64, 5.57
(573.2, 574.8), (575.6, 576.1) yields 8.16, 5.74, 5.42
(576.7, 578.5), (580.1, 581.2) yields 8.41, 5.61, 5.80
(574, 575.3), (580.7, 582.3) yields 8.40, 5.63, 5.77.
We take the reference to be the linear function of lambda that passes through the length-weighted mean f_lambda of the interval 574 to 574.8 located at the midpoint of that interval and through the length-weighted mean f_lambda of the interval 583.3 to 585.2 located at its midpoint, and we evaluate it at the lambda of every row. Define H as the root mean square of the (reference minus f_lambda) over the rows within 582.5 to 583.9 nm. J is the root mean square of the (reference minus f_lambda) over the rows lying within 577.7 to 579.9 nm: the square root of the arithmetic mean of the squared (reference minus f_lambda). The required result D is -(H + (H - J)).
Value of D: 0.09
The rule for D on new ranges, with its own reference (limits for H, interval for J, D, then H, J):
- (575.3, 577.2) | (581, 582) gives -0.29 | 0.169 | 0.05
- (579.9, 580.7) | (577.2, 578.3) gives -0.36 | 0.248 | 0.14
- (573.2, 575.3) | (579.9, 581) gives -0.15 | 0.182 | 0.21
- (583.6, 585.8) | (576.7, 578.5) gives -0.23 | 0.211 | 0.19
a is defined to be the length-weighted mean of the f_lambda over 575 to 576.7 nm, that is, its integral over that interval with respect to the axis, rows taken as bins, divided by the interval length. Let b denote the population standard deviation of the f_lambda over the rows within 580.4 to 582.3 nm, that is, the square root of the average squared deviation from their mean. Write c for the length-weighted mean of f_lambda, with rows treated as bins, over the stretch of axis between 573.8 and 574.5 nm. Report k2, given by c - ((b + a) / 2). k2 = 2.93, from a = 5.55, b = 0.10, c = 5.75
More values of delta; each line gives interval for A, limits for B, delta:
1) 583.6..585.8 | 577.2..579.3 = 0.26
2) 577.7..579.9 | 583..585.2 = 0.32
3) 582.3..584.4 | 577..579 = 0.16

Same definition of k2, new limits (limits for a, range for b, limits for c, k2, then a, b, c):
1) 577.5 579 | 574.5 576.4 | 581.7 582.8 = 2.93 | 5.53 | 0.10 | 5.75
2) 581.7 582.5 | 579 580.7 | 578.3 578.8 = 2.44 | 5.75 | 0.26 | 5.44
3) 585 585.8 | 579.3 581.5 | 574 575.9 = 2.70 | 5.55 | 0.24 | 5.60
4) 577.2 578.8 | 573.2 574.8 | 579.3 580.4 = 2.58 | 5.59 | 0.16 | 5.46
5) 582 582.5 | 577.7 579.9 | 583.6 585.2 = 2.87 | 5.74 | 0.15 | 5.82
